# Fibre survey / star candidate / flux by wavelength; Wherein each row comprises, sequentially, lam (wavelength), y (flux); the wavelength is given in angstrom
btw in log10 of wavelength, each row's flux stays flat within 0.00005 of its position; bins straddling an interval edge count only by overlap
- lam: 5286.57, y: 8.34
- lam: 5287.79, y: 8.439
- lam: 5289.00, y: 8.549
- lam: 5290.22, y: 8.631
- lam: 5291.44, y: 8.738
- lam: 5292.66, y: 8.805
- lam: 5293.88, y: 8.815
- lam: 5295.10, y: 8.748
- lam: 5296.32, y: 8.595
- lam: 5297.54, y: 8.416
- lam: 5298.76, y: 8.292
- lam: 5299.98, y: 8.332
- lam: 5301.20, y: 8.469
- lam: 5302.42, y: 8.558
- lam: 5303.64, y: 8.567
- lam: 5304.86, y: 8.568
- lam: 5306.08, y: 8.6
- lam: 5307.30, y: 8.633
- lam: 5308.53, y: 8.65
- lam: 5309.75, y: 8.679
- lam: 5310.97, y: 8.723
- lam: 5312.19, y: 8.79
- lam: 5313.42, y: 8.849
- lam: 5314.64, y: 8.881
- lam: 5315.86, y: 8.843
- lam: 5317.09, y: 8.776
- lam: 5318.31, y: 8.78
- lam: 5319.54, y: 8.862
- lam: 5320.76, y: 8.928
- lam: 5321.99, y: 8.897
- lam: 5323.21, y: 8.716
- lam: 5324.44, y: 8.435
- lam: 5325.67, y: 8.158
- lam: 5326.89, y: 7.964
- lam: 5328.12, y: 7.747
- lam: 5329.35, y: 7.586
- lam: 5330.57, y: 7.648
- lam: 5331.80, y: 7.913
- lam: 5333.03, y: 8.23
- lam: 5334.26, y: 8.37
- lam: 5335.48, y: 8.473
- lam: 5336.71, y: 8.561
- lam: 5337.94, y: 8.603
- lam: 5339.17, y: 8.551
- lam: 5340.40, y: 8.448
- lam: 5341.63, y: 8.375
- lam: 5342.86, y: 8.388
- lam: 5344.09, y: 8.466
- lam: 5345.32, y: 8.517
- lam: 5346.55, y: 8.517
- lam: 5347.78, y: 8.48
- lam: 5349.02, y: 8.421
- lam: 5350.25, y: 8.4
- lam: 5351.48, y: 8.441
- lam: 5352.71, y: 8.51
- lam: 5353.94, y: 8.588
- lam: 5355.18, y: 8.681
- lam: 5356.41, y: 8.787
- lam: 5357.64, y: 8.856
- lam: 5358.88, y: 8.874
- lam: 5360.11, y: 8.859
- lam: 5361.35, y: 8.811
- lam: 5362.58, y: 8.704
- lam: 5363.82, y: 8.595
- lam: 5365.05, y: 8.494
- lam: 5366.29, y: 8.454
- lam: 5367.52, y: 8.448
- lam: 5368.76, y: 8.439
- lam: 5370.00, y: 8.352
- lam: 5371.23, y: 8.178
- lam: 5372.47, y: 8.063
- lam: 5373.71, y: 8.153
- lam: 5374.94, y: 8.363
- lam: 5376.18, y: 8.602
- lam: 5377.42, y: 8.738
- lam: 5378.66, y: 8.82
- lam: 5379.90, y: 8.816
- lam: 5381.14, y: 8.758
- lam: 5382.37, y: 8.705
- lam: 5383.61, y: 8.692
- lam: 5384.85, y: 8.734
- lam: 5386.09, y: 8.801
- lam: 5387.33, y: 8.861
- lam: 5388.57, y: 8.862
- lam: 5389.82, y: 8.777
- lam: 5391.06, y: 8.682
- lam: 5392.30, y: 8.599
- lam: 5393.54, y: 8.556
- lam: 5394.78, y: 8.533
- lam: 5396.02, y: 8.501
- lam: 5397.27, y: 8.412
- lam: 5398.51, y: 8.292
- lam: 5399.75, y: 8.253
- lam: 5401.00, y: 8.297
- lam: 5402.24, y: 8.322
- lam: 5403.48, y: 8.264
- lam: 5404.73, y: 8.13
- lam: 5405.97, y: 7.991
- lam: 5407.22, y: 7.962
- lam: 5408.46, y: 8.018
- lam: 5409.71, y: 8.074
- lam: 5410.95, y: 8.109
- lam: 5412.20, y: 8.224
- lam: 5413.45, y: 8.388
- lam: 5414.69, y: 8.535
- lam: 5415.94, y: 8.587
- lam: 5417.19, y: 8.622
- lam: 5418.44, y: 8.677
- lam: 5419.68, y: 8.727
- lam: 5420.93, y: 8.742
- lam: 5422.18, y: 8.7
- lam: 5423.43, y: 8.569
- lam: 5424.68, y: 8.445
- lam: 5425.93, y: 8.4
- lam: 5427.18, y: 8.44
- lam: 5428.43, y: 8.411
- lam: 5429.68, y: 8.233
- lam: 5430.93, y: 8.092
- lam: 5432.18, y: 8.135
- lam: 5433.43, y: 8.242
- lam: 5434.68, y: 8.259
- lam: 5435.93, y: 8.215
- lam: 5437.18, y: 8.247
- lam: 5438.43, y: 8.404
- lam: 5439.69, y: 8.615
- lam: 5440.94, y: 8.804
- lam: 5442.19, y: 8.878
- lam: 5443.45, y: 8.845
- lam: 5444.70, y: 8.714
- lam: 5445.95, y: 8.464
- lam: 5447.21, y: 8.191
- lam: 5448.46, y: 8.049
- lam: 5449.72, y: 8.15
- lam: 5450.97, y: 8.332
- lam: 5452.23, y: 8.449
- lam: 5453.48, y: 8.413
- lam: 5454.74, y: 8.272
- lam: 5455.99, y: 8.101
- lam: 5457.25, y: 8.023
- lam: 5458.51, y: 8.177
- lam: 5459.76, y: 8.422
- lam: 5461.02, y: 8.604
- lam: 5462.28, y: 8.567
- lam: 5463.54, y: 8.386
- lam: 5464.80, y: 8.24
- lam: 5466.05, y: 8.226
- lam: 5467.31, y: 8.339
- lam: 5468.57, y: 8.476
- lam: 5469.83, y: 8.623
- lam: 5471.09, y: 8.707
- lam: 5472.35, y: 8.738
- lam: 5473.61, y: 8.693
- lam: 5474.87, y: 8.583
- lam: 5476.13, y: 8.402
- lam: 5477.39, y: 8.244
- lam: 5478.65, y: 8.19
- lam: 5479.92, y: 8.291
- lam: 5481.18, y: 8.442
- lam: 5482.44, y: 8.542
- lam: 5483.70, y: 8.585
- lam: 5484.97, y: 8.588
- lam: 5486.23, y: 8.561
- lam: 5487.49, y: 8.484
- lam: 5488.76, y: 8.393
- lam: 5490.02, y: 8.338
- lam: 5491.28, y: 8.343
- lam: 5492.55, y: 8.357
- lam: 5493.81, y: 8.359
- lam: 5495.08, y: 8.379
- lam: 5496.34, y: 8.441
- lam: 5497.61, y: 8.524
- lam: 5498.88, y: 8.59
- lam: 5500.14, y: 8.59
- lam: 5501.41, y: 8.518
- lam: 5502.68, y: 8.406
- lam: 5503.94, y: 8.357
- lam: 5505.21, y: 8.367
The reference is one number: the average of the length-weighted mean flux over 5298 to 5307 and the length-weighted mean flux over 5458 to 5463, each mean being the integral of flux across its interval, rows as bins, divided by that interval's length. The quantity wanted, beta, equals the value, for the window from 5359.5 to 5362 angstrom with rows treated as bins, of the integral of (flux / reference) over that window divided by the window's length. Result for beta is 1.04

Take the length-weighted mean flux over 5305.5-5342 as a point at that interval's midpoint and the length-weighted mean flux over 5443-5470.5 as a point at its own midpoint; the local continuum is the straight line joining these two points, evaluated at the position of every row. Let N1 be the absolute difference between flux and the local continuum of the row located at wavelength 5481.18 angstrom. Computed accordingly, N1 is 0.10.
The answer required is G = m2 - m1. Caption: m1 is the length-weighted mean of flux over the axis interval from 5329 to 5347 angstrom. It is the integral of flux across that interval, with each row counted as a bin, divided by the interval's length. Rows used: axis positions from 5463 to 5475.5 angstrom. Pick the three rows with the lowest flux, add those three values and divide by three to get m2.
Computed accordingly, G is -0.05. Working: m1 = 8.32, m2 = 8.27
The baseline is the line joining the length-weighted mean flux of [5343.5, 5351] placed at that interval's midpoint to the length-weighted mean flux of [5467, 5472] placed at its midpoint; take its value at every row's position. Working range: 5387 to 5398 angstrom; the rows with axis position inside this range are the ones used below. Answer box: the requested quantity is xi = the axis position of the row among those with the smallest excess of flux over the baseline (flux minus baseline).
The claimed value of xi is 5397.27 angstrom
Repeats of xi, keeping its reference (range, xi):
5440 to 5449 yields 5448.46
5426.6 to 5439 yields 5430.93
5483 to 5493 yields 5490.02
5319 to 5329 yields 5328.12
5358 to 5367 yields 5366.29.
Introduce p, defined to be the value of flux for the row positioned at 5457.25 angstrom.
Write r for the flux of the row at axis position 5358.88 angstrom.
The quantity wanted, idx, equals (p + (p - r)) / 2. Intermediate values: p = 8.023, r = 8.874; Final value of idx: 3.59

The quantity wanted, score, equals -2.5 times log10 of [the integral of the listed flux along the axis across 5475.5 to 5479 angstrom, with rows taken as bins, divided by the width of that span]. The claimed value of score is -2.30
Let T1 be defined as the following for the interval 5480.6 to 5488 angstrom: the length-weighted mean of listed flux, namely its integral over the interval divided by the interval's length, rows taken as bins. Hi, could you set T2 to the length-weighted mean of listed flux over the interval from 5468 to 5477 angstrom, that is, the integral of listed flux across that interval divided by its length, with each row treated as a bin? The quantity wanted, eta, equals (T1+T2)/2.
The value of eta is 8.57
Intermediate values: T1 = 8.5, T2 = 8.6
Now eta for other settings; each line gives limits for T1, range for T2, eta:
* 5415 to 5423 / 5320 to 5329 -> 8.52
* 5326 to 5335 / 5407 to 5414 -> 8.04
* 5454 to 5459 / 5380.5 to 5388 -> 8.45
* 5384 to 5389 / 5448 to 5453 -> 8.53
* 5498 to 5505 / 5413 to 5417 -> 8.50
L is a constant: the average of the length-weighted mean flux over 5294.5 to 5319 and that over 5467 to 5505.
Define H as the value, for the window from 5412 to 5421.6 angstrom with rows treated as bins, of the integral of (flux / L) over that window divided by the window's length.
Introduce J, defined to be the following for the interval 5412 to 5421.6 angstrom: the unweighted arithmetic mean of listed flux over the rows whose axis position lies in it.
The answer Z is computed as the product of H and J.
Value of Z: 8.59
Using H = 1.003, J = 8.56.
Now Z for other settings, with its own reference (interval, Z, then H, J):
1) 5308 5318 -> 9.01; 1.027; 8.77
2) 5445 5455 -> 8.05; 0.971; 8.29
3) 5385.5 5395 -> 8.87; 1.019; 8.71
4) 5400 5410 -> 7.73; 0.951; 8.13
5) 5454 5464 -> 8.09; 0.972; 8.32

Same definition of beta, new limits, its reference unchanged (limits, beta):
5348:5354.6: 1.00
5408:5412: 0.95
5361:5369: 1.01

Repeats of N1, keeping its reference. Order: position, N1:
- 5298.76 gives 0.22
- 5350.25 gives 0.06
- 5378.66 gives 0.38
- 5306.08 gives 0.09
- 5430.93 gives 0.30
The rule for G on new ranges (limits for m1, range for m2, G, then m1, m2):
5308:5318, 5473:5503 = -0.54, 8.78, 8.24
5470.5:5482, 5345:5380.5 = -0.35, 8.48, 8.13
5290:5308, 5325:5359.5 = -0.92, 8.58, 7.66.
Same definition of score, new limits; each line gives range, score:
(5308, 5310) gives -2.35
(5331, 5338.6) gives -2.30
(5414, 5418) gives -2.33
